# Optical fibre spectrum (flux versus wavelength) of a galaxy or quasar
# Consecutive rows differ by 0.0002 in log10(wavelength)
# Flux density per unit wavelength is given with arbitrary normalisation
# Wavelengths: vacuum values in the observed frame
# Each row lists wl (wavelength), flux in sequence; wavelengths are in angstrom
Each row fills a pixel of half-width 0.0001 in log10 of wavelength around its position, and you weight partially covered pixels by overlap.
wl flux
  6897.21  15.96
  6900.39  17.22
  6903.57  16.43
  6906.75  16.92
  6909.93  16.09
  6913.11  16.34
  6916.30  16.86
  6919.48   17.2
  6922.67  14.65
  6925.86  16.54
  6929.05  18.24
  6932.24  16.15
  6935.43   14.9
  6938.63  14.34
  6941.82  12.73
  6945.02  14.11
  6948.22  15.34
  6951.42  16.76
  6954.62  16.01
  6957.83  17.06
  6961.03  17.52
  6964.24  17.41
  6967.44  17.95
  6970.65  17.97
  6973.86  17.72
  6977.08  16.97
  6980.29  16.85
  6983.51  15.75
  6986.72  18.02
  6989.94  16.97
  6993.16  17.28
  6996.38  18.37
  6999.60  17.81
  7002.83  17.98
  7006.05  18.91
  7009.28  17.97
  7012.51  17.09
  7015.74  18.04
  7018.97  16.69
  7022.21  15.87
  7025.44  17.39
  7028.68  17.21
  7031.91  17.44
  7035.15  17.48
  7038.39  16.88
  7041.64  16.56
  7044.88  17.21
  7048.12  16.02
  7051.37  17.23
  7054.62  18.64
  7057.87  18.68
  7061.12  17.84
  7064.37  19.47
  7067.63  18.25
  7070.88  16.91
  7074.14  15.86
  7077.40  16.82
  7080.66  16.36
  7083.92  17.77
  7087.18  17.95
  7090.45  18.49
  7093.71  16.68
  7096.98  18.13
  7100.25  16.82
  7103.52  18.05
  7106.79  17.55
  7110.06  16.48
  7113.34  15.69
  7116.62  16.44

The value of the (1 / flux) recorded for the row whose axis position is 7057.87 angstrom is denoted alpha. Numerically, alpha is 0.054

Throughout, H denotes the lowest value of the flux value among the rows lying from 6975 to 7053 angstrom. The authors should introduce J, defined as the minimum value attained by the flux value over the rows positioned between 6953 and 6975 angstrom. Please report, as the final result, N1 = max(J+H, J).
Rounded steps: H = 15.75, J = 16.01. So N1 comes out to 31.8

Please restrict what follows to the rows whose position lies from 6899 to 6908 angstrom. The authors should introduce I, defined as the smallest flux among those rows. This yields 16.43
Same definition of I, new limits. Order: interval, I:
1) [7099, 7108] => 16.82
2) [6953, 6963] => 16.01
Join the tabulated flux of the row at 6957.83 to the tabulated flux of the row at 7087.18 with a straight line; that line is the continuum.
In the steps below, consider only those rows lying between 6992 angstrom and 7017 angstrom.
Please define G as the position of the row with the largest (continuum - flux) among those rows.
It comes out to 7012.51 angstrom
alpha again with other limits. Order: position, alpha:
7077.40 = 0.059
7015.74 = 0.055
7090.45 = 0.054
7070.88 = 0.059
